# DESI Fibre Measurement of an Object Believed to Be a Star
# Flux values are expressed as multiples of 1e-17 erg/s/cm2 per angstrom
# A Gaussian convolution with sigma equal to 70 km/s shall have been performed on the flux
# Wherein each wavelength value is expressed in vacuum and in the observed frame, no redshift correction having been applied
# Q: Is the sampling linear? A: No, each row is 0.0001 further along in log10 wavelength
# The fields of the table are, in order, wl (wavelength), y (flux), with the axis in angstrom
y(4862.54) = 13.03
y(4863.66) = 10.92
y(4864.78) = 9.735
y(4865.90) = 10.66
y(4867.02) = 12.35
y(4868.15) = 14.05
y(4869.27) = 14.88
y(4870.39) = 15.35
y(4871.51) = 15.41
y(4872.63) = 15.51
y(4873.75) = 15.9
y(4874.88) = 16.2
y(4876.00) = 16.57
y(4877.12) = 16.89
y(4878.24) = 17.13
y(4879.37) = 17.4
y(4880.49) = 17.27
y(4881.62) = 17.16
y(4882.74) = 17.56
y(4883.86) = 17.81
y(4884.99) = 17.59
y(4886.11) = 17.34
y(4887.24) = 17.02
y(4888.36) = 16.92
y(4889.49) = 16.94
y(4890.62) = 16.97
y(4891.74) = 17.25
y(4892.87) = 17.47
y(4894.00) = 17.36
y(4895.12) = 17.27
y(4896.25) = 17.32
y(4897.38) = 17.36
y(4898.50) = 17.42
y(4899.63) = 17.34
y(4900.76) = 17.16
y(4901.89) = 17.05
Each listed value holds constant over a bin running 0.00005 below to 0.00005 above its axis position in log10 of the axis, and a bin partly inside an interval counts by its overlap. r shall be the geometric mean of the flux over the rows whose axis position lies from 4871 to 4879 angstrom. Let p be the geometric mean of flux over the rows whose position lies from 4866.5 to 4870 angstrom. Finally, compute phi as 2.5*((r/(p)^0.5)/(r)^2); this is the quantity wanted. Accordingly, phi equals 0.0416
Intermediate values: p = 13.7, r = 16.2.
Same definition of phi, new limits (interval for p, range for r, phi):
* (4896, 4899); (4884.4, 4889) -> 0.0348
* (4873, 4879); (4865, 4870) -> 0.0477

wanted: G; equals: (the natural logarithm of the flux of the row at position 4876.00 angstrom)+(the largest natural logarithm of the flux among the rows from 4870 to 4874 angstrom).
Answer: 5.57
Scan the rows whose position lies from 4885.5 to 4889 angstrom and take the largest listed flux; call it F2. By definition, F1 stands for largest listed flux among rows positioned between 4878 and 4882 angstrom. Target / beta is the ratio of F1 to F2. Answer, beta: 1.00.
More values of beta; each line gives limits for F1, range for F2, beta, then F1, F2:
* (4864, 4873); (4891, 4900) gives 0.89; 15.51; 17.47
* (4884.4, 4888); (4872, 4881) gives 1.01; 17.59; 17.4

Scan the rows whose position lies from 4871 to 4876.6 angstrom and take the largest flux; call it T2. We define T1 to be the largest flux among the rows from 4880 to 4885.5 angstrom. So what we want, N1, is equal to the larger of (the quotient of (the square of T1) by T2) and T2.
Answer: 19.1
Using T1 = 17.81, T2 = 16.57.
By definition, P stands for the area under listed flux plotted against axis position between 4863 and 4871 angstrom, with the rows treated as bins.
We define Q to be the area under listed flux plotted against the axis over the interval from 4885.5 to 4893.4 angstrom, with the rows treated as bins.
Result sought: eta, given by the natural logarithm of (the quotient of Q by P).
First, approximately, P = 101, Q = 135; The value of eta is 0.30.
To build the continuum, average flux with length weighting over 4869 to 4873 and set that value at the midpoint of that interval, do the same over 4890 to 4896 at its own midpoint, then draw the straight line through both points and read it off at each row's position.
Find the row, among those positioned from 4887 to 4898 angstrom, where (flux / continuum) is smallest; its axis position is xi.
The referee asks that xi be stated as 4897.38 angstrom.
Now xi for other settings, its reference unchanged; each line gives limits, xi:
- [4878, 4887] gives 4886.11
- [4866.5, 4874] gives 4867.02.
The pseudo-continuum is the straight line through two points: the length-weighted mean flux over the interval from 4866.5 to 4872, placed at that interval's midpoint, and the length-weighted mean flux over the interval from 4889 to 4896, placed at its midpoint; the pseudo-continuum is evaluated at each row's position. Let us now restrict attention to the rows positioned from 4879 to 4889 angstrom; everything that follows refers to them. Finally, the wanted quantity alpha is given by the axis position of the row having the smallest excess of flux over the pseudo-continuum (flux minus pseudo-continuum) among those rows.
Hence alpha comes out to 4888.36 angstrom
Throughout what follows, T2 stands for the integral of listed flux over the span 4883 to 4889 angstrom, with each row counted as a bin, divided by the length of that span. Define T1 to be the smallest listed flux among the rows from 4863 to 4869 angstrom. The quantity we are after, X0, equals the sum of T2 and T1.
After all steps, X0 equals 27.1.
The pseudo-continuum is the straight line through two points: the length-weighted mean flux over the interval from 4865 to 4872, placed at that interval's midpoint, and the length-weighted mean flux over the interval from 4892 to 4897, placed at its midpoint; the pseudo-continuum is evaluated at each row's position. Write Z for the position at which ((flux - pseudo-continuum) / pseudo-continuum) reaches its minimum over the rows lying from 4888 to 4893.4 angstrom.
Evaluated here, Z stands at 4890.62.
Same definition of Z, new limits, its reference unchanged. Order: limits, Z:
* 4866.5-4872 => 4867.02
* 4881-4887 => 4886.11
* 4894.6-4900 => 4899.63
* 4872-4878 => 4872.63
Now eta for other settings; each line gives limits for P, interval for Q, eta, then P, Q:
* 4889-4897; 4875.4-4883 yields -0.06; 138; 130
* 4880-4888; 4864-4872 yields -0.28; 139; 105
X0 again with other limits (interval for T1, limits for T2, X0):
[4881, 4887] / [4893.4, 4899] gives 34.5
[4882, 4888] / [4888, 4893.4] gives 34.1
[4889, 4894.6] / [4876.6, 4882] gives 34.1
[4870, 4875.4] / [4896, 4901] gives 32.7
